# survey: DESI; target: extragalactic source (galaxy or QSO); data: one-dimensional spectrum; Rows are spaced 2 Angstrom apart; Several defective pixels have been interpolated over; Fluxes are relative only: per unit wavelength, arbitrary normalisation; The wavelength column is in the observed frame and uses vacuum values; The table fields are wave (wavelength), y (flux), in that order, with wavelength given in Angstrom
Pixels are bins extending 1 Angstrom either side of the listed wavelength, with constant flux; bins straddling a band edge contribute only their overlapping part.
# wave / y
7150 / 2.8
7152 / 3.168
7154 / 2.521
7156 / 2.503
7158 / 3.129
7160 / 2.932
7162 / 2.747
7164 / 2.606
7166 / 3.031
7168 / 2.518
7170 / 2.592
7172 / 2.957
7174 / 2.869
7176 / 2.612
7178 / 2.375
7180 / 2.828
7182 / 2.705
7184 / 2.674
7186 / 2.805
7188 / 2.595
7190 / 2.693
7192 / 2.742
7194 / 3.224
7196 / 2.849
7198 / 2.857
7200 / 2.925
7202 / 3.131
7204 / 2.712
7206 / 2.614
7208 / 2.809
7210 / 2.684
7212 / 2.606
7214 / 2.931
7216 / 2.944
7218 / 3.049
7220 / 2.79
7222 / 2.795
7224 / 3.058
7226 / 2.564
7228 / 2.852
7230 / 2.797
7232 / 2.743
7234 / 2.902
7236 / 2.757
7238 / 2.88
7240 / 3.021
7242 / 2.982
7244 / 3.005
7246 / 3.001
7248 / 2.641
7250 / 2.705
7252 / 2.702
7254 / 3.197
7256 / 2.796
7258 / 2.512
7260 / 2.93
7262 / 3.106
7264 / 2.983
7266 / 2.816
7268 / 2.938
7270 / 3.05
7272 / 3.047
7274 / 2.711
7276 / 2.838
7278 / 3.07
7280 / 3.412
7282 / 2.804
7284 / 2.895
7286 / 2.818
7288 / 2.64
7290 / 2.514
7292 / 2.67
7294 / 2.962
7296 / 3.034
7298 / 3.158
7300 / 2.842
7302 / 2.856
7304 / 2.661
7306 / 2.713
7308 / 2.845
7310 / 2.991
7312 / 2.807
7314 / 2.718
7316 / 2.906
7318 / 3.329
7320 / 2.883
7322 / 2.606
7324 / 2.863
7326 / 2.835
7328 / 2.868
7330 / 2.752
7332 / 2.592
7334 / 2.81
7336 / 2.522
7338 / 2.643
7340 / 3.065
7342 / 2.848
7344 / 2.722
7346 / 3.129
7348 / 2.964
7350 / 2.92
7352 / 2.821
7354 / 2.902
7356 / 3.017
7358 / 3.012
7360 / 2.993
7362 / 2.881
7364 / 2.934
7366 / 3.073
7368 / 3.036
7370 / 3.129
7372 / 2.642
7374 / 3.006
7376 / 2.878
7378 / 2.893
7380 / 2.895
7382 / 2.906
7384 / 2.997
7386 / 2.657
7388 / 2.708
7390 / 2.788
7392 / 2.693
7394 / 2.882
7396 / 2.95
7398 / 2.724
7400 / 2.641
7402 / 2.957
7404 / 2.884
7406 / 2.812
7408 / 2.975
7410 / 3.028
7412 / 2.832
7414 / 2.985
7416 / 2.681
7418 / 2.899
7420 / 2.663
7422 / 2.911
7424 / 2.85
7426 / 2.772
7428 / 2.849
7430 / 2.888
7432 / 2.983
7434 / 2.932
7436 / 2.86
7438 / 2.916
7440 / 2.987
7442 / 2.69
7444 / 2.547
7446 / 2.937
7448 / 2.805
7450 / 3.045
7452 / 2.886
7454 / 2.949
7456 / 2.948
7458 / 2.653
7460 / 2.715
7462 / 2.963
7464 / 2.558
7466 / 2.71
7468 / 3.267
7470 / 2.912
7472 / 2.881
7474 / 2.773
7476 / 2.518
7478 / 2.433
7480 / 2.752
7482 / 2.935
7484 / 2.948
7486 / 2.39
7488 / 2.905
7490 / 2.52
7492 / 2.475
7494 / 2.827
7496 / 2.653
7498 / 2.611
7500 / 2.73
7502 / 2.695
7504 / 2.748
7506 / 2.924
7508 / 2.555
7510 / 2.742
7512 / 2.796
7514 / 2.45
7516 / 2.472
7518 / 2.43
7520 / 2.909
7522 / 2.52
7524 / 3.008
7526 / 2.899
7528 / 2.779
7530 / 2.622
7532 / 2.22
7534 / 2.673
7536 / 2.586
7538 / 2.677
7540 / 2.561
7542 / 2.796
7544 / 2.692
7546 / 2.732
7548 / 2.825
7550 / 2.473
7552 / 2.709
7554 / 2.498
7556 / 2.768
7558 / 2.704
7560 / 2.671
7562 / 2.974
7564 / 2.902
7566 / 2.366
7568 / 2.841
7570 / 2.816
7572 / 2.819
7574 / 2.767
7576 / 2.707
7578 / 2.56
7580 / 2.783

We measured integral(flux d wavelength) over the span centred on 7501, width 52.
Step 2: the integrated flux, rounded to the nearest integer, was 140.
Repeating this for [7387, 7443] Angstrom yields 159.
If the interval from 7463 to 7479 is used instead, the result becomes 44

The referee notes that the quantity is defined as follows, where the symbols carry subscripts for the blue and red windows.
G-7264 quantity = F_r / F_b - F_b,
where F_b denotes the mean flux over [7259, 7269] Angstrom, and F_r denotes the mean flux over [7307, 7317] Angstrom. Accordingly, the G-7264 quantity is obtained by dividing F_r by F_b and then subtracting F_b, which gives -1.99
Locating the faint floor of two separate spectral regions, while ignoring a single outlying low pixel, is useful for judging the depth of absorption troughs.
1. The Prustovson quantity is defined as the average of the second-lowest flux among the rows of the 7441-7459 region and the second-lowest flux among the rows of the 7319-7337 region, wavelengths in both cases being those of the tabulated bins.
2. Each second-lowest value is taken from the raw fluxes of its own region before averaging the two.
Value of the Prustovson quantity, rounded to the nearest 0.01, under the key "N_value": 2.62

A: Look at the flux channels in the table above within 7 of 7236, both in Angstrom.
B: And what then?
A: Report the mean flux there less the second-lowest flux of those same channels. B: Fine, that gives 0.112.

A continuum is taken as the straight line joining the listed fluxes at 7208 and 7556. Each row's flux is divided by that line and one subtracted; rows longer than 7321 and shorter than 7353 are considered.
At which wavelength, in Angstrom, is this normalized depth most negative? 7336 Angstrom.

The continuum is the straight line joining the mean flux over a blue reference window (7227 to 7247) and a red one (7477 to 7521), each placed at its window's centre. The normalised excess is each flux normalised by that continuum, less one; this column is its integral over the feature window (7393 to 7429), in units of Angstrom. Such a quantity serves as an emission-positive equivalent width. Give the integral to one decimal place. 1.3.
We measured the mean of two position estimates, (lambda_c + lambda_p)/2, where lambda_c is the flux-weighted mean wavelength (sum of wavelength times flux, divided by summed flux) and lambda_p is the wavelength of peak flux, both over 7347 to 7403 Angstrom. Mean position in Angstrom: 7372.3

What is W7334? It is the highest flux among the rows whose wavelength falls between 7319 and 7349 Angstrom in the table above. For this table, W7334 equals 3.129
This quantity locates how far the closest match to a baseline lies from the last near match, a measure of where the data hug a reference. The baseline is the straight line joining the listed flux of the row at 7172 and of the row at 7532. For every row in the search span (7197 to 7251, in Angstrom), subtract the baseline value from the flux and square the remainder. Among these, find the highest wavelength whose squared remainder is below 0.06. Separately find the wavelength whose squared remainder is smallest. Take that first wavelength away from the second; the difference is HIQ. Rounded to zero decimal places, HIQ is -22 Angstrom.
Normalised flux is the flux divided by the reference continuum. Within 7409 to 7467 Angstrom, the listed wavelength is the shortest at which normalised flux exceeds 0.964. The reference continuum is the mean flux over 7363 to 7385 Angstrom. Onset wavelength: 7410 Angstrom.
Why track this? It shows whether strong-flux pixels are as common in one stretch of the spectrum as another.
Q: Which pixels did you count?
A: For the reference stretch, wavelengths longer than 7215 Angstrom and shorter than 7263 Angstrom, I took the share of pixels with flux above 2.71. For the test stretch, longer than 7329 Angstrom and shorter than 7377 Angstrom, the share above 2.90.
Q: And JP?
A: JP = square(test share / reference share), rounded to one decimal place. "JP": 0.5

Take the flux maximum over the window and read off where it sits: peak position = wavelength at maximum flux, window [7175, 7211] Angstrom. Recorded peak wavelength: 7194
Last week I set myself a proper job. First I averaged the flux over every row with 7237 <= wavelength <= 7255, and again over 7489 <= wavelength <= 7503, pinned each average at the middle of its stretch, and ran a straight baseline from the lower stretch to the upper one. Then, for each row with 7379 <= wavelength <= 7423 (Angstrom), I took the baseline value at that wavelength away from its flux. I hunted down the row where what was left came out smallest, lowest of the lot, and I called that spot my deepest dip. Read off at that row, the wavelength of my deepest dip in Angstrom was 7400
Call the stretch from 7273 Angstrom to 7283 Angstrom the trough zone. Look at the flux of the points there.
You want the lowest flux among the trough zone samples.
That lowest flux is 2.711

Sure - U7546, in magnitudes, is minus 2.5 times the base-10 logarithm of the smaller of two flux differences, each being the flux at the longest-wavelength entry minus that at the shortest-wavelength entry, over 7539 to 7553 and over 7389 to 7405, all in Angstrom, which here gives 2.5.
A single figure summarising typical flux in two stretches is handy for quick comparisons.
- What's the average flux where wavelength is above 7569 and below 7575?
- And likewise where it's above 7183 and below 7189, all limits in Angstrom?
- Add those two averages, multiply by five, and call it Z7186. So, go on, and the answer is 27.46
